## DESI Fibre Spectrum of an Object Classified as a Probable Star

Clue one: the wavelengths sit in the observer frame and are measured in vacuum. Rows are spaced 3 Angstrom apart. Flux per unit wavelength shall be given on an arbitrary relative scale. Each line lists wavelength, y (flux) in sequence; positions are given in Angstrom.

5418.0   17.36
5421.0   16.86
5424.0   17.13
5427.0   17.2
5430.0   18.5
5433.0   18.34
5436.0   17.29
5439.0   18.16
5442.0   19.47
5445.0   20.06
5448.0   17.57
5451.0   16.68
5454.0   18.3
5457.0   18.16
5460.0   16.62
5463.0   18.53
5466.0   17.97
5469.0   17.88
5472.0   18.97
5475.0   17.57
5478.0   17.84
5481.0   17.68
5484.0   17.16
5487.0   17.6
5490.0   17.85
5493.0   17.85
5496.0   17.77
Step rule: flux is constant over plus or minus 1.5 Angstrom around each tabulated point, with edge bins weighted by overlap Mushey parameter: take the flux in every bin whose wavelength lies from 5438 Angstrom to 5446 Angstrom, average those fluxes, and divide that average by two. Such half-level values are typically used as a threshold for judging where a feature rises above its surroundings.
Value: 9.62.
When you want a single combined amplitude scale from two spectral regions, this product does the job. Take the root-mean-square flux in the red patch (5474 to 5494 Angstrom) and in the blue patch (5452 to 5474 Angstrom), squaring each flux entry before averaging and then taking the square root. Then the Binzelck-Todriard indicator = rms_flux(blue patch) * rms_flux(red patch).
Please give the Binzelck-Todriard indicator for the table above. 319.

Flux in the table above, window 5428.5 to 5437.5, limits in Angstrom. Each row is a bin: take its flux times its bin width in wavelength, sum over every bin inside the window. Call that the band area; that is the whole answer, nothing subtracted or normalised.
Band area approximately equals 162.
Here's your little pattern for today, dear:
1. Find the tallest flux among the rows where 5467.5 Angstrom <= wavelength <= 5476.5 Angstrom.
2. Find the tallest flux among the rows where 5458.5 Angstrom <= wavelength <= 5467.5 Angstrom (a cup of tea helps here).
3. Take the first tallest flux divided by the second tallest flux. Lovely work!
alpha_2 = 1.02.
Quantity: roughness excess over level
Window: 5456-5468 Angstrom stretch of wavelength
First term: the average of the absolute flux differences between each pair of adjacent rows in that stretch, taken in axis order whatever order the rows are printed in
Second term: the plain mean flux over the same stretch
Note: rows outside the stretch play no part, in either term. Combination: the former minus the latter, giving -16.5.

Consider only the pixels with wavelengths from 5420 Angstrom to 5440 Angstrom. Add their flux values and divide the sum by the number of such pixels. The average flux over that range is 17.6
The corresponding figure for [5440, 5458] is 18.4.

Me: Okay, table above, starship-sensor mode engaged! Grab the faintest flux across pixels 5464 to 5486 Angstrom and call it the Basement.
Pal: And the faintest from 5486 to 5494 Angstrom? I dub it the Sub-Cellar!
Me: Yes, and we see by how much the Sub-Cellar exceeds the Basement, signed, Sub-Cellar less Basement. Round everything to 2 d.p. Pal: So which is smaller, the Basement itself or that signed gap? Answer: 0.44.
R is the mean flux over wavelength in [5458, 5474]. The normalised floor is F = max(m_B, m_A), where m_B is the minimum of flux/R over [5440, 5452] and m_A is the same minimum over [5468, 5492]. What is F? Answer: 0.954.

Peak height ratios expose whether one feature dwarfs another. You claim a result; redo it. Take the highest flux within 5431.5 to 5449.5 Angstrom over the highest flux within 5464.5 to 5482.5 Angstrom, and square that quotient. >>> 1.12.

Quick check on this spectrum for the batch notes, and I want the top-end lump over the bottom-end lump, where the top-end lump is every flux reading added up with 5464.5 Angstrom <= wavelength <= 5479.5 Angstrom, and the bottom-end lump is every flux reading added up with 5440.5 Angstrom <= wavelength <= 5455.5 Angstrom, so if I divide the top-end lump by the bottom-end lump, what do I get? 0.98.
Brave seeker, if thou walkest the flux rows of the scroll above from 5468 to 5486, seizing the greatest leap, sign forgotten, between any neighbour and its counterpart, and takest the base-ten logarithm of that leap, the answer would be 0.15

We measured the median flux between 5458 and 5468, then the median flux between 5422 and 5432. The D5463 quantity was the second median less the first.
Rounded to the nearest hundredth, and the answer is -0.77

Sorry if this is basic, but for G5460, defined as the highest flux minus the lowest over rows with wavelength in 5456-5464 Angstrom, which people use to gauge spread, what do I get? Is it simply 1.9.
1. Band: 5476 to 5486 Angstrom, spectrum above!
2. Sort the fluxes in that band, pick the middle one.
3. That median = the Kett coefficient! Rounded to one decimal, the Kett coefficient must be 17.7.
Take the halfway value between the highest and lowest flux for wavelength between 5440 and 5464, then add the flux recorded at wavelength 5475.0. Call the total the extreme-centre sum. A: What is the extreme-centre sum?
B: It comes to 35.9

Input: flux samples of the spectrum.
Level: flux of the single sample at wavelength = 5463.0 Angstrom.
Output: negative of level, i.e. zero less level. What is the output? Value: -18.5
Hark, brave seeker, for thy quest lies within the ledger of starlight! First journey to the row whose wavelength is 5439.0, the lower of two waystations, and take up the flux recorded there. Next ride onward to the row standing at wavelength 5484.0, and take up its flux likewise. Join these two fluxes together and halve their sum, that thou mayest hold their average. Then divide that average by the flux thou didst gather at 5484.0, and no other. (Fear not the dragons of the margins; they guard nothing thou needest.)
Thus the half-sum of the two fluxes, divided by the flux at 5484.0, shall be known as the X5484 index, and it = 1.03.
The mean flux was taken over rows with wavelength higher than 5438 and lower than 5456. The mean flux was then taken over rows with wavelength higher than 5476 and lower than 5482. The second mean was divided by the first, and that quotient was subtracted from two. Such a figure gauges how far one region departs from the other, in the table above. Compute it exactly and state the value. 1.03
